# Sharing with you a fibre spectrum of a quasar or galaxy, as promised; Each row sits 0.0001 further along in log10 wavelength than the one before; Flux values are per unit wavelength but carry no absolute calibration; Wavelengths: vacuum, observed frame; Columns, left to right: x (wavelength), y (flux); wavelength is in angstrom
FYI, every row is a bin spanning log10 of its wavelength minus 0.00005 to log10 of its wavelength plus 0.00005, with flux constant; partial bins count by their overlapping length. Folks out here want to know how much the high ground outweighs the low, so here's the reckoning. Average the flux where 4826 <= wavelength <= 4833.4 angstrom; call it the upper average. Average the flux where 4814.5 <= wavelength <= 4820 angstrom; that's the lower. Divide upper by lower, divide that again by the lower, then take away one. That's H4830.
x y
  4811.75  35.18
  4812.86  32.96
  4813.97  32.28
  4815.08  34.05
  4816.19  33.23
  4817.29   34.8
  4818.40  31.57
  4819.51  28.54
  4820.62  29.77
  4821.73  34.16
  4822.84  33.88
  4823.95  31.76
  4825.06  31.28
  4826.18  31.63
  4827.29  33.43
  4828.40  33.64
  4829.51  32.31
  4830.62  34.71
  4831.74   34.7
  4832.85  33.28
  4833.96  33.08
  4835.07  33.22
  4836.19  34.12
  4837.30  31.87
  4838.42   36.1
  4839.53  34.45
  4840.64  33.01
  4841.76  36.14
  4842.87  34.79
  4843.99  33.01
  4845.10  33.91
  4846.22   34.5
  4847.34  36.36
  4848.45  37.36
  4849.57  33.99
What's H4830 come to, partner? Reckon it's -0.968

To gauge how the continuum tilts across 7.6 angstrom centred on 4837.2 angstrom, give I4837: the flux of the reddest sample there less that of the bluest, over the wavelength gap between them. 0.0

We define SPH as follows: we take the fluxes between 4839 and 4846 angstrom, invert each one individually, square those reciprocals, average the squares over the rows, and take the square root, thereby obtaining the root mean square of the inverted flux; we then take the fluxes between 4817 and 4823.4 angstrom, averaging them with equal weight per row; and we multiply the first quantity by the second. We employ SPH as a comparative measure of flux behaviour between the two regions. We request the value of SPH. 0.94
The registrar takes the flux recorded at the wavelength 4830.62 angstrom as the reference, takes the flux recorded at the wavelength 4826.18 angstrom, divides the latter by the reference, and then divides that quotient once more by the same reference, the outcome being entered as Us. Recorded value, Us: 0.026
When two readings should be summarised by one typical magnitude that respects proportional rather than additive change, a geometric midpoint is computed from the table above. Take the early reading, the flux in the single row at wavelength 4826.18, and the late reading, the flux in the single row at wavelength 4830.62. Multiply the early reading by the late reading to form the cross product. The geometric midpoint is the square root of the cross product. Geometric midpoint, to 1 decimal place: 33.1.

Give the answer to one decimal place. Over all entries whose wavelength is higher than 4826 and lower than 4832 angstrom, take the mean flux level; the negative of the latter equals -33.4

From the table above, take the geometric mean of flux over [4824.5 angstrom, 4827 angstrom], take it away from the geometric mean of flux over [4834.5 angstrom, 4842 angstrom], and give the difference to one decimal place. 2.6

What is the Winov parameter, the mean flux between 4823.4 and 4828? 32.0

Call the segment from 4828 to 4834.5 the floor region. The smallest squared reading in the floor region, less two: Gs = 1042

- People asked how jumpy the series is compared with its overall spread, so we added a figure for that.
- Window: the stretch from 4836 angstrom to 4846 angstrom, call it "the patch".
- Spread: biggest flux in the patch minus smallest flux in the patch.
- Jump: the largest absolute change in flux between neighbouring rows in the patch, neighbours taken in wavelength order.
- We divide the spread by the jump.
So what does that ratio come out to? 1.01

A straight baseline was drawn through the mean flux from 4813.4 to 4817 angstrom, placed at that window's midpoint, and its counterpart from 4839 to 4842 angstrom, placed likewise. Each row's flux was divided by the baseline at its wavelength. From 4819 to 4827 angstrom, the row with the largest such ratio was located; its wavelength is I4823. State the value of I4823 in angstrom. 4821.73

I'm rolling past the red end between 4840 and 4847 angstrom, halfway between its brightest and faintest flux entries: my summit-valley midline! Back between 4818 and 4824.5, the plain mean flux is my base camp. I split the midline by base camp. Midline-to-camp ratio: 1.09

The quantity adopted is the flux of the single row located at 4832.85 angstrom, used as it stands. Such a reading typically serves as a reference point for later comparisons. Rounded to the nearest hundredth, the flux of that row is 33.28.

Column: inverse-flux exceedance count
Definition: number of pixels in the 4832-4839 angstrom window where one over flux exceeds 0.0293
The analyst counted 5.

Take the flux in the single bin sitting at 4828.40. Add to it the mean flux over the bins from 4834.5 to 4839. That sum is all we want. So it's 67.5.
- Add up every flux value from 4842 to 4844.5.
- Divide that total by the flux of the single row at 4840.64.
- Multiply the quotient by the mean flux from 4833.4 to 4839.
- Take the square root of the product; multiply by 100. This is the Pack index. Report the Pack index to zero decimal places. 832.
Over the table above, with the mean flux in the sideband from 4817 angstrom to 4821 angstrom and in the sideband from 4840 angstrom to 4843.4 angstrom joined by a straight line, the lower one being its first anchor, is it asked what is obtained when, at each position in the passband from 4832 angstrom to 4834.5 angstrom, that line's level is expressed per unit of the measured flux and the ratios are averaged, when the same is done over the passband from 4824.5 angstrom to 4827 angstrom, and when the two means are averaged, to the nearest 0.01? 1.01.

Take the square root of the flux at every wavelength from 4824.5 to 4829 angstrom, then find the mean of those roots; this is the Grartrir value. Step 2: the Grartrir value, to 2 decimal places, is 5.70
